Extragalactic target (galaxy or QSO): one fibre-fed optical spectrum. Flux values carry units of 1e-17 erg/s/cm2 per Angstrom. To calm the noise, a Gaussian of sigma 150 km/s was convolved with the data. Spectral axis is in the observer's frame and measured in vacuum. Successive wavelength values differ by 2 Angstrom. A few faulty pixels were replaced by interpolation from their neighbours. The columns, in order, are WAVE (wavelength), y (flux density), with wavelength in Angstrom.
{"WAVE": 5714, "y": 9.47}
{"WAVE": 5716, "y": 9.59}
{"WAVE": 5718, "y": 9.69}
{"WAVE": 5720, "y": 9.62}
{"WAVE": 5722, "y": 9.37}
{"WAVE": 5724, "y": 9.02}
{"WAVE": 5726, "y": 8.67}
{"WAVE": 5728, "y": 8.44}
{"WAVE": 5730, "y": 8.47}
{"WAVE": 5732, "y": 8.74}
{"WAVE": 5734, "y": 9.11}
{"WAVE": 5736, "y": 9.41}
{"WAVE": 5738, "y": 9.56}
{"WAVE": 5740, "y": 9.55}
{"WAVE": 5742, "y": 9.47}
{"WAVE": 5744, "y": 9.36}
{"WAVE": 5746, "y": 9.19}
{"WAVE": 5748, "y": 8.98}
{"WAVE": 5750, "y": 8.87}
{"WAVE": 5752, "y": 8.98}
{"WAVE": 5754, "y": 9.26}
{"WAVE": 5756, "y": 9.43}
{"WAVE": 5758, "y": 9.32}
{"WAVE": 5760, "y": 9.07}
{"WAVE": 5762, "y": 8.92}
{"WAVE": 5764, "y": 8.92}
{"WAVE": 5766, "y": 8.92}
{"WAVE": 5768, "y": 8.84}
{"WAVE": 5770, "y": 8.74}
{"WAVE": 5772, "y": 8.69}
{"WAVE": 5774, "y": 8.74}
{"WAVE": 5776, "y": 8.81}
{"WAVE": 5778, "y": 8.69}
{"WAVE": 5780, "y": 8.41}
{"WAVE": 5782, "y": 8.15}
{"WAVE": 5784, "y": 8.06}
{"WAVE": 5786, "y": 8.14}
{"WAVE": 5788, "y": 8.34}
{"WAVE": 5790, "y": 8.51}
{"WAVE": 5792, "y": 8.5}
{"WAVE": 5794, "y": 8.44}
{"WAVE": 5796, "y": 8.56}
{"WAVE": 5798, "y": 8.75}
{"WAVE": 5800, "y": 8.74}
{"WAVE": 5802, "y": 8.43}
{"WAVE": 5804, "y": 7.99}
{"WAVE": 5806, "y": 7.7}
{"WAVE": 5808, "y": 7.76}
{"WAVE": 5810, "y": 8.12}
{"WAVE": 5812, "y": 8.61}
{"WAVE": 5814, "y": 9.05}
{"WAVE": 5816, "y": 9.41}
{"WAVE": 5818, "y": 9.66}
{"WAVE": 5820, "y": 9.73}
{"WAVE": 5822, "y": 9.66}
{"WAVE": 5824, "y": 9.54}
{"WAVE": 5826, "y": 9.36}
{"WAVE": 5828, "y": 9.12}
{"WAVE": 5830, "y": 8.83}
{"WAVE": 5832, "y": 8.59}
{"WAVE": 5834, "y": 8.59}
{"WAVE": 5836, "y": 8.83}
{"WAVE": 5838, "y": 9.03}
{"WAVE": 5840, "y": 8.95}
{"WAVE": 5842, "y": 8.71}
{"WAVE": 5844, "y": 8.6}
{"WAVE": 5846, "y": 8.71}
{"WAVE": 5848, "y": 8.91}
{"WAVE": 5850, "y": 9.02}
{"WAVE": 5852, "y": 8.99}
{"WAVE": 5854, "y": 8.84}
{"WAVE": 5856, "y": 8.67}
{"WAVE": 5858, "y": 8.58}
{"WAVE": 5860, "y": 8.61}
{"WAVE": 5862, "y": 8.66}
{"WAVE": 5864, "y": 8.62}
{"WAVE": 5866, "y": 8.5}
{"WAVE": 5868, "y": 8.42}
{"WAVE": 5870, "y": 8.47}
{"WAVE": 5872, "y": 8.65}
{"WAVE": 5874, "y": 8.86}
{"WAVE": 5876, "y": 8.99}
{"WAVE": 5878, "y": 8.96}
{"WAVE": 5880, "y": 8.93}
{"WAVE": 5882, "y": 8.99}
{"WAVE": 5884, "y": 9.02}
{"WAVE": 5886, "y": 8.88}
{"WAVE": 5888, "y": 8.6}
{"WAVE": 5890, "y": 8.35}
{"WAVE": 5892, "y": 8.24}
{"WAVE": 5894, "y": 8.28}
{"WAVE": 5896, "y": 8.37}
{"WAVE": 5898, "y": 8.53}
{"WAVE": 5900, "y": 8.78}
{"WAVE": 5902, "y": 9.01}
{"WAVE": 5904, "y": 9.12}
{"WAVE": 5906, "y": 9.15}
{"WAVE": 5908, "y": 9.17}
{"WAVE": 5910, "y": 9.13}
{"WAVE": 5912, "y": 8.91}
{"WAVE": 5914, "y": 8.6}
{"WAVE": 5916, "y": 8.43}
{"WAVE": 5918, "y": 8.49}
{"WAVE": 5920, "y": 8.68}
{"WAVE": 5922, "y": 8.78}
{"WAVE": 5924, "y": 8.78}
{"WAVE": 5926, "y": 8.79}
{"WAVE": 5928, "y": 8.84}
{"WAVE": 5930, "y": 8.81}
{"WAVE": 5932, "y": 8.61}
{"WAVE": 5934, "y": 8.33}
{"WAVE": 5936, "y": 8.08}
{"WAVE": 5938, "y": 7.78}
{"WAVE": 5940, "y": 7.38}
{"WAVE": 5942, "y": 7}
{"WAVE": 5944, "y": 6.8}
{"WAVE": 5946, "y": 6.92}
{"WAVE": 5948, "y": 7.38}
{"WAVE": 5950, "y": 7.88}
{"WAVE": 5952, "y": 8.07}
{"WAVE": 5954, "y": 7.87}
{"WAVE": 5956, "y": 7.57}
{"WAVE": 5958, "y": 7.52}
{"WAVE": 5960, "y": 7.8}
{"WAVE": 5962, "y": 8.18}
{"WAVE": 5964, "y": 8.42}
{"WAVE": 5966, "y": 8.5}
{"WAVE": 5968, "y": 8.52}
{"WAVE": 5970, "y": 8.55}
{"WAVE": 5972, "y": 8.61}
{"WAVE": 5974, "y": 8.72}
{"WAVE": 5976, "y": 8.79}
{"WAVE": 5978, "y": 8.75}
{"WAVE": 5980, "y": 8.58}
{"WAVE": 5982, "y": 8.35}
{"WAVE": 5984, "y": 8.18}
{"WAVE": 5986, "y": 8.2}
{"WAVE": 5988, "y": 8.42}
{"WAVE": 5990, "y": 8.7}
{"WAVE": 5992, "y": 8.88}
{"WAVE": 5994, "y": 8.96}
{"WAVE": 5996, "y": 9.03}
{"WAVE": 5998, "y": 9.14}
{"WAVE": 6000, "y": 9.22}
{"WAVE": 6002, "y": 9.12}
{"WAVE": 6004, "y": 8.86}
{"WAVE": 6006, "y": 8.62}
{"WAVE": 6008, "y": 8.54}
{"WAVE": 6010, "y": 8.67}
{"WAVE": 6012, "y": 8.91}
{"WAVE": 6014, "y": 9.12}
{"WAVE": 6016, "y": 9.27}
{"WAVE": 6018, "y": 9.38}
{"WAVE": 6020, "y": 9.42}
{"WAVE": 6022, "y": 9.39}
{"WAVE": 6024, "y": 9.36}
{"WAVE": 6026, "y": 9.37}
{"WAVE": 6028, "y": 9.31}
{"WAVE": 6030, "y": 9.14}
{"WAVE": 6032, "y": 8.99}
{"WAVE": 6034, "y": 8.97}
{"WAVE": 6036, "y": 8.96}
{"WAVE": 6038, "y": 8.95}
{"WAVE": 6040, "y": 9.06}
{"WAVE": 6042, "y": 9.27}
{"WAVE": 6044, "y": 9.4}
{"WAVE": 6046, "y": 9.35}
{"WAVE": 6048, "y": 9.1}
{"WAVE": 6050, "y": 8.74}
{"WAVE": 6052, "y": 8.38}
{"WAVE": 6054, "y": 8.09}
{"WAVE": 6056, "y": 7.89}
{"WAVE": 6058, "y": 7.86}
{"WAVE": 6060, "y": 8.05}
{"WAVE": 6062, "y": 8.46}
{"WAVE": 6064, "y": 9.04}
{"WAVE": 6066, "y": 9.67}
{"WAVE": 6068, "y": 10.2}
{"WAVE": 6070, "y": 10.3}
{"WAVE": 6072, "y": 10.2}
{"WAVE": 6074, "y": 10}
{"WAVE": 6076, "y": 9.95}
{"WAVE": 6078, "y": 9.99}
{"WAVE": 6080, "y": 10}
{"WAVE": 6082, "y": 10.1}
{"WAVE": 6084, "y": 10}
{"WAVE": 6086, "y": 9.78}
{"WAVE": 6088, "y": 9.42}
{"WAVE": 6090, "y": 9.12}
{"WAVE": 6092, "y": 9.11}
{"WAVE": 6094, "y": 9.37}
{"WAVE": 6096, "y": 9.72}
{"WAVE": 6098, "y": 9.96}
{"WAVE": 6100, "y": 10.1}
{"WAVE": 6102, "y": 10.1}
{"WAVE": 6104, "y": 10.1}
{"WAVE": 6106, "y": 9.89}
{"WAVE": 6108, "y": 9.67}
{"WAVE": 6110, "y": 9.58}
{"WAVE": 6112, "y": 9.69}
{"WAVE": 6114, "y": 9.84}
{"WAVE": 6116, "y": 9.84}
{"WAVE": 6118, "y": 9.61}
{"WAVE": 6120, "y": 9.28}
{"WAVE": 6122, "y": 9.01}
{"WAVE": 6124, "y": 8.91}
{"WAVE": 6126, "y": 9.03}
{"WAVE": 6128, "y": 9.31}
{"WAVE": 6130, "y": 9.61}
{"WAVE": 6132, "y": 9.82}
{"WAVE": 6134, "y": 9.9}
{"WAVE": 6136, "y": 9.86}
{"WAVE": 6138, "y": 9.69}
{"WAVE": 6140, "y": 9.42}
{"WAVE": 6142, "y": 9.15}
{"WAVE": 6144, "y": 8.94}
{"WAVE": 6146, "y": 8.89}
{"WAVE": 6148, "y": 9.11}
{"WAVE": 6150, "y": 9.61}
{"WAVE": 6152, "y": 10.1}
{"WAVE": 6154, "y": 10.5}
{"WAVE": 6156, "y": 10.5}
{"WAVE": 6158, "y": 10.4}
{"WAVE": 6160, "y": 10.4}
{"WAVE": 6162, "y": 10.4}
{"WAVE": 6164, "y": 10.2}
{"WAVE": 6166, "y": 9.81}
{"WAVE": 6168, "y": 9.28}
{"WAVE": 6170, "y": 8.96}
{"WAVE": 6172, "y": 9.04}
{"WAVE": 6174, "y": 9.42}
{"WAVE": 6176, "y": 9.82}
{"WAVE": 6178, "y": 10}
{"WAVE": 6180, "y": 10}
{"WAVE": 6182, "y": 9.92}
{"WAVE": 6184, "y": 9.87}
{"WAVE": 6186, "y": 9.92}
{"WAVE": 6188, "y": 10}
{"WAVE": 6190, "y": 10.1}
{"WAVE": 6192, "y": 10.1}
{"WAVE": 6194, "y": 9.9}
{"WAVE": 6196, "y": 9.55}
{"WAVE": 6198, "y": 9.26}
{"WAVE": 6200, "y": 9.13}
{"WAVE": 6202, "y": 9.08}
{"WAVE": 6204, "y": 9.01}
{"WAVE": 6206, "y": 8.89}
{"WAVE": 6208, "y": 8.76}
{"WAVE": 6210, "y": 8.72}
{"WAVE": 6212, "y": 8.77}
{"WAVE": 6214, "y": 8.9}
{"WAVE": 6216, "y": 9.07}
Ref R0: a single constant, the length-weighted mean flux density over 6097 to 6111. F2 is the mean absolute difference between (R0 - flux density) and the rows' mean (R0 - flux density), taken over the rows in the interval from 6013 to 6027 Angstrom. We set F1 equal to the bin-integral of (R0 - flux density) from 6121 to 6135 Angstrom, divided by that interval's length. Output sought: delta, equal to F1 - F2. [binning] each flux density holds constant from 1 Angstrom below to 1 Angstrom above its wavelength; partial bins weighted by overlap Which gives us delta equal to 0.5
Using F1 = 0.5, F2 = 0.08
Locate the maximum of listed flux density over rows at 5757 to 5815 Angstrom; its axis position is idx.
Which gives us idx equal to 5758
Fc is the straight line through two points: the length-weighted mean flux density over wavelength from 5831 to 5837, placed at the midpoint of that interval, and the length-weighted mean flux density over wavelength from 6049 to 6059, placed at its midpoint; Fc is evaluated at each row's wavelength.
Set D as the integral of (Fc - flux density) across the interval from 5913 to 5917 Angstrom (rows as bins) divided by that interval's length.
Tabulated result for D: 0.0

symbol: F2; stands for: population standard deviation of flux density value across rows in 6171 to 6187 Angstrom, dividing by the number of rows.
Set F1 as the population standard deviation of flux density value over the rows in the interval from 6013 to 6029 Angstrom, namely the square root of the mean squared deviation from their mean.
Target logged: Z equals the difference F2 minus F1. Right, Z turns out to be 0.23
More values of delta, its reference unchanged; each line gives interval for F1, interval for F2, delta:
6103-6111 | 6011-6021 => -0.1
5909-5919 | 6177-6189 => 1.2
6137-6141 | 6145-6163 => -0.2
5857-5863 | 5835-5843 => 1.2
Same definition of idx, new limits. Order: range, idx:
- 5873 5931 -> 5908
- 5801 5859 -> 5820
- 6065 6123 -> 6070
